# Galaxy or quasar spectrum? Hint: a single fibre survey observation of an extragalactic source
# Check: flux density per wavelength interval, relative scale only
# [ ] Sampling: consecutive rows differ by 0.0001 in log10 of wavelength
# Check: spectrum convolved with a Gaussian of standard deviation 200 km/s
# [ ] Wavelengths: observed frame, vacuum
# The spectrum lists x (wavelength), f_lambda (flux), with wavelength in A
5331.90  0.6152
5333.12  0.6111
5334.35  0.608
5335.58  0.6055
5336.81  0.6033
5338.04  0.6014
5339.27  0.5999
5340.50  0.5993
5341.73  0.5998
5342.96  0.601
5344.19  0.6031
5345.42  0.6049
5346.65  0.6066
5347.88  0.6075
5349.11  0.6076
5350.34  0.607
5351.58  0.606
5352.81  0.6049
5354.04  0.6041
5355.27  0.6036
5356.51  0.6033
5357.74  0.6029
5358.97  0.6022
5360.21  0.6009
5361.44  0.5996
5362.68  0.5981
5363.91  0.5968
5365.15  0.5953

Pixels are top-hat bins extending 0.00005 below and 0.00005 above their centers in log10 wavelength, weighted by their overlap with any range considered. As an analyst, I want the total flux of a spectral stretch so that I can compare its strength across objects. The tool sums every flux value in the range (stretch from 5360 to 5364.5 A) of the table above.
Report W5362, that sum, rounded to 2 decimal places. 2.40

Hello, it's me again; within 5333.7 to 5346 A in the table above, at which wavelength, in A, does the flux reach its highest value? 5334.35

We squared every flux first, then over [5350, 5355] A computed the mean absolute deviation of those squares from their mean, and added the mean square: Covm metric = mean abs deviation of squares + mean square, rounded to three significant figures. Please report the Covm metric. 0.368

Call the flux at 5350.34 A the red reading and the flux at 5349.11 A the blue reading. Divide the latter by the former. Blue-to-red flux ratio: 1.001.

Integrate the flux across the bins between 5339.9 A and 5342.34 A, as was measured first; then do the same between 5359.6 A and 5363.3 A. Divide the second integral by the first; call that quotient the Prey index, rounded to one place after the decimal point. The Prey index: 1.5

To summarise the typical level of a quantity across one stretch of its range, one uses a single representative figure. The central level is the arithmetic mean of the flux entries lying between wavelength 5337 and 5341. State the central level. 0.600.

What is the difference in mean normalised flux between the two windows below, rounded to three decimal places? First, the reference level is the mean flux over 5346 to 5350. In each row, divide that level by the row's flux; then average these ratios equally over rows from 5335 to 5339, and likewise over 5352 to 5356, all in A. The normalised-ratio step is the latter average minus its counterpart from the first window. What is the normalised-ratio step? -0.001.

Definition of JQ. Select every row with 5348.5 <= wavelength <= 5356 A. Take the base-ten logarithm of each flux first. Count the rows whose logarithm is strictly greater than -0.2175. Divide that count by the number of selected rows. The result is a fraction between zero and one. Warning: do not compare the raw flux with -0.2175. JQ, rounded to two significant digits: 0.33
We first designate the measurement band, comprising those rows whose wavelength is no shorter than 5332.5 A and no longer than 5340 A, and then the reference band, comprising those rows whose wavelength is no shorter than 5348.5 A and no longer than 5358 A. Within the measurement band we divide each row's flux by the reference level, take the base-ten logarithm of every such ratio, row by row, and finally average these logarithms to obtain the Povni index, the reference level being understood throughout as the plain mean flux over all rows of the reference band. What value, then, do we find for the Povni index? -0.0001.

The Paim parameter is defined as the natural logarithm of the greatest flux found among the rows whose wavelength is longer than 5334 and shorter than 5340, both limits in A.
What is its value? -0.4976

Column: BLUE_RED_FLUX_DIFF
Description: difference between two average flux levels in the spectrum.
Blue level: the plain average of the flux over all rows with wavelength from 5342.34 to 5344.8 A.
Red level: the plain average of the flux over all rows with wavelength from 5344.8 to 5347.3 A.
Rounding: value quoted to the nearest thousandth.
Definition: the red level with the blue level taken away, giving 0.004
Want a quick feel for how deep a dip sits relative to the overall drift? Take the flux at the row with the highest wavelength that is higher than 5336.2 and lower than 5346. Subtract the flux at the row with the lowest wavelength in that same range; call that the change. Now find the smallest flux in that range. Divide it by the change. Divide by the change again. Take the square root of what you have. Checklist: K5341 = 484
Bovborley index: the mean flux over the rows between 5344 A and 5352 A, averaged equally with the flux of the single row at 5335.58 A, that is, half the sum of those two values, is 0.6058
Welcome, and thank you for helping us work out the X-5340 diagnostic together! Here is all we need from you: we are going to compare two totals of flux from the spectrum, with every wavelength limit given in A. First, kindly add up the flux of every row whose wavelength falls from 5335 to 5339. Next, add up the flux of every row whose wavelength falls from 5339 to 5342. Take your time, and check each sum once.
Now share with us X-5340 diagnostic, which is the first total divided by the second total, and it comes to 1.01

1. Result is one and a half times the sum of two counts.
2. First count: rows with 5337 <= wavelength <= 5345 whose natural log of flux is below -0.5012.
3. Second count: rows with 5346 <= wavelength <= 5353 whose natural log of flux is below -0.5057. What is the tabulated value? 9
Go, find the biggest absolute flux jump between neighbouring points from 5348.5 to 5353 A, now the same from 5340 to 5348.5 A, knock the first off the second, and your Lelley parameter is 0.0010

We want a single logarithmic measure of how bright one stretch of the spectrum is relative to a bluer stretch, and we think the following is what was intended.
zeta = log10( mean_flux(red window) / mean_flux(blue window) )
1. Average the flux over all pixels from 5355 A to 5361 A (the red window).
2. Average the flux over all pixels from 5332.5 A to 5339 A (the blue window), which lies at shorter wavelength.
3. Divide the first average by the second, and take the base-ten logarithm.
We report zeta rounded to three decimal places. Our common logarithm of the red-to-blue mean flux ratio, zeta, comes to -0.002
